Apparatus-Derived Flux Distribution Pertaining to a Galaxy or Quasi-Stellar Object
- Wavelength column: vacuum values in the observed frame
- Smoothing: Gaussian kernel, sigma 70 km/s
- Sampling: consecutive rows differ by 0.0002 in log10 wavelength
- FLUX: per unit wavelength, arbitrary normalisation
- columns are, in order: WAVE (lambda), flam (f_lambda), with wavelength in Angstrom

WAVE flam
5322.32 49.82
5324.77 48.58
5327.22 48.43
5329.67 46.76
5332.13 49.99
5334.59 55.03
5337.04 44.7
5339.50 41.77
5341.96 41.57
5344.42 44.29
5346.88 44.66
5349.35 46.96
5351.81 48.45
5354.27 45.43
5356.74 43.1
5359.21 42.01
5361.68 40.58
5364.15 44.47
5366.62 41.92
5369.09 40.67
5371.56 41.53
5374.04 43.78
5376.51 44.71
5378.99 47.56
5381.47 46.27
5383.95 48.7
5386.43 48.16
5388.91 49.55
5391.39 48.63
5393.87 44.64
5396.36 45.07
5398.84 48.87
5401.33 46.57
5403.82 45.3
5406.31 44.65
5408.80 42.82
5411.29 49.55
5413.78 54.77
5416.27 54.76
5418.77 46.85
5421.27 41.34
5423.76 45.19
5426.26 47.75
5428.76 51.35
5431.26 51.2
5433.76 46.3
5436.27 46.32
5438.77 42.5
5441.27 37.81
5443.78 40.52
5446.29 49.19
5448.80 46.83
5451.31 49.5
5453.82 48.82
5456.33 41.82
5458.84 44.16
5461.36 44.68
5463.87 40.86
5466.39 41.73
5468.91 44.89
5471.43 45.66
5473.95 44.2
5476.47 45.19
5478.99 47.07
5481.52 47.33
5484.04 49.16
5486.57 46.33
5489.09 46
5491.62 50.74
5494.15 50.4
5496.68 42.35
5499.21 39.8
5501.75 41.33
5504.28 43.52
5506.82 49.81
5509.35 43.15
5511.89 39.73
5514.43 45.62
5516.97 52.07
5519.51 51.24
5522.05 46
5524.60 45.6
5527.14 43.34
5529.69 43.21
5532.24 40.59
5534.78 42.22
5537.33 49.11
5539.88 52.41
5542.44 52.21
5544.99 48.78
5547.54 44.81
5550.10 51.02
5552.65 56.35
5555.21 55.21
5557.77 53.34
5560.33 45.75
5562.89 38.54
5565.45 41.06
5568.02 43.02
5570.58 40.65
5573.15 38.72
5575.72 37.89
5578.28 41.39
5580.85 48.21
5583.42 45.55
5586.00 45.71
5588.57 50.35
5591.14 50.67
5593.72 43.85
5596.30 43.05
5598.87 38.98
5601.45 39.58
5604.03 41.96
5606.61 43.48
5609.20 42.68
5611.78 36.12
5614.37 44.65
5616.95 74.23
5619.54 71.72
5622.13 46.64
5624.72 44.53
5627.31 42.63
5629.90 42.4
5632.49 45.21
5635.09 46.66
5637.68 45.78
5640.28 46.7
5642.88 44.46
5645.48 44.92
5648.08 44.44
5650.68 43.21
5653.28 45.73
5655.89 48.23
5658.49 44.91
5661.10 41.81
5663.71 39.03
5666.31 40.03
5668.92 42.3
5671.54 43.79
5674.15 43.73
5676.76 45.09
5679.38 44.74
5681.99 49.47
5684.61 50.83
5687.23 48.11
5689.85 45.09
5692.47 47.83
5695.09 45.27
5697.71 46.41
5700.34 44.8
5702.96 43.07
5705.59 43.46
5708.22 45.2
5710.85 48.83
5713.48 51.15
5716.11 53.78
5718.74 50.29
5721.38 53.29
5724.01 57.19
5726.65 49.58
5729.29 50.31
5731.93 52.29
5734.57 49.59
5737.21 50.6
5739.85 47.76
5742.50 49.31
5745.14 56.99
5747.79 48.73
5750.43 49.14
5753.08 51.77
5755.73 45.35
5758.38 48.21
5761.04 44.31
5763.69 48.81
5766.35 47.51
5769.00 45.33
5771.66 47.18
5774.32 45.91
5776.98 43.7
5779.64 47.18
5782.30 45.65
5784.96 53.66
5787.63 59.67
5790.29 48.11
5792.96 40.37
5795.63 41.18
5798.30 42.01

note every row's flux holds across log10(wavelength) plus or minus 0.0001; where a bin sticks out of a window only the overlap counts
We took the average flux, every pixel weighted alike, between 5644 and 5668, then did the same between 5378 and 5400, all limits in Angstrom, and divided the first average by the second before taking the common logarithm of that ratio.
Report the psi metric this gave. -0.04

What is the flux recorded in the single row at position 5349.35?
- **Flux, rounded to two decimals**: 46.96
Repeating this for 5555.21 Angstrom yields 55.21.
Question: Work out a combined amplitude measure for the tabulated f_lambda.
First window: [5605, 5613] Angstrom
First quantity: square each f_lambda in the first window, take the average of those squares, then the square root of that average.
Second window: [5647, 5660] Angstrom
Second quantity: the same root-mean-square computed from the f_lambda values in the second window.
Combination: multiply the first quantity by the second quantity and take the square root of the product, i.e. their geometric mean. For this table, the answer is 43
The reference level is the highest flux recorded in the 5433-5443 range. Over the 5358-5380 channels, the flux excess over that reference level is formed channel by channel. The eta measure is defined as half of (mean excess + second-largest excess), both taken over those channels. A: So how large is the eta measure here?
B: -2.5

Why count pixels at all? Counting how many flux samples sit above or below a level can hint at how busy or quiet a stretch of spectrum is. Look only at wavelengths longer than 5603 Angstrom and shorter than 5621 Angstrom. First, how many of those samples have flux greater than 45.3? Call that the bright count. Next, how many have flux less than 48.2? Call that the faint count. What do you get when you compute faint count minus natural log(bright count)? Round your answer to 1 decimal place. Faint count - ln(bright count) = 4.3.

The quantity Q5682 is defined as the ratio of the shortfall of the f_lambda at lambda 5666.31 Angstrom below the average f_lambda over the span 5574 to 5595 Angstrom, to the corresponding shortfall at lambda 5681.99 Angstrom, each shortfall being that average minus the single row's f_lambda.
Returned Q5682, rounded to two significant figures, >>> -1.3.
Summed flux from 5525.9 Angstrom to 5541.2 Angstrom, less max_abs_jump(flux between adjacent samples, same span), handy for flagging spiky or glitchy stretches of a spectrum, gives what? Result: 264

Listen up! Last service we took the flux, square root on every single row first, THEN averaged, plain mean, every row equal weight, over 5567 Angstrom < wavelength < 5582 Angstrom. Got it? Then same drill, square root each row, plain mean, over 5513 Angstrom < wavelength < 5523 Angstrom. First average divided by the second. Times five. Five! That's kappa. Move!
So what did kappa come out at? 4.62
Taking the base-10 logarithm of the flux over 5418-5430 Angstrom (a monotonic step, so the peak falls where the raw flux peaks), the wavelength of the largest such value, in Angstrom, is 5428.76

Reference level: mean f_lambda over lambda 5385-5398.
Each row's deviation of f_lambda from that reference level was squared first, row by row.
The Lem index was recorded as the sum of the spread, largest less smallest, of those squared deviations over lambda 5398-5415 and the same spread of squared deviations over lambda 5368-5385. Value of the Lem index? 99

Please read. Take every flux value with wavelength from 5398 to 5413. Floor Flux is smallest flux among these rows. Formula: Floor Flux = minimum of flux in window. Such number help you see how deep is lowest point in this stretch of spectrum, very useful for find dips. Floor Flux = 42.82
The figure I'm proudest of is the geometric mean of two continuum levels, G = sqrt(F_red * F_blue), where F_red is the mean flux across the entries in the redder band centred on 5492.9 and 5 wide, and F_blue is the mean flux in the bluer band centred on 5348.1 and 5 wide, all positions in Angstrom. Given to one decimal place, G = 48.1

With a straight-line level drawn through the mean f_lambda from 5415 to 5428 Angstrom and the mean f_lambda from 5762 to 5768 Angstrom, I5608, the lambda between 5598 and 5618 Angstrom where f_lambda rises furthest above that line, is 5616.95 Angstrom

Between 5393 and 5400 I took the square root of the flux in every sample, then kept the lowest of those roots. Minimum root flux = 6.68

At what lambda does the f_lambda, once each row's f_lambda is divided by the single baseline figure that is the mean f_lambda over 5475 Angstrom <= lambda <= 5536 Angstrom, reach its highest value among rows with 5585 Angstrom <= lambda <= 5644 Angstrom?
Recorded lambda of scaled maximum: 5616.95 Angstrom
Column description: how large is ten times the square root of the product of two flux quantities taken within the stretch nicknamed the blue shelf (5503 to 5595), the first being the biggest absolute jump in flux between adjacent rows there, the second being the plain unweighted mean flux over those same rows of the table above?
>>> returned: 187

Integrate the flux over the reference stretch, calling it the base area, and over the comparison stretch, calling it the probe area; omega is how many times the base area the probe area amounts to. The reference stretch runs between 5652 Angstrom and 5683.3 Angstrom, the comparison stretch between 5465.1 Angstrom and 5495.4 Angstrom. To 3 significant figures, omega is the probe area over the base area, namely 1.02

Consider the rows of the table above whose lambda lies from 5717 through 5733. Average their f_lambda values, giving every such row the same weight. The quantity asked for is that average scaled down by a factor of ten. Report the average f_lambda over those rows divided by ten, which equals 5.22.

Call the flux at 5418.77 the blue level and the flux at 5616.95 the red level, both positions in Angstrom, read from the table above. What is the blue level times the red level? 3478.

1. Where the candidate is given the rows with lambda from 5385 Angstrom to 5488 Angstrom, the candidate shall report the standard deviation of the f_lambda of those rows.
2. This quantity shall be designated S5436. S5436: 3.6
